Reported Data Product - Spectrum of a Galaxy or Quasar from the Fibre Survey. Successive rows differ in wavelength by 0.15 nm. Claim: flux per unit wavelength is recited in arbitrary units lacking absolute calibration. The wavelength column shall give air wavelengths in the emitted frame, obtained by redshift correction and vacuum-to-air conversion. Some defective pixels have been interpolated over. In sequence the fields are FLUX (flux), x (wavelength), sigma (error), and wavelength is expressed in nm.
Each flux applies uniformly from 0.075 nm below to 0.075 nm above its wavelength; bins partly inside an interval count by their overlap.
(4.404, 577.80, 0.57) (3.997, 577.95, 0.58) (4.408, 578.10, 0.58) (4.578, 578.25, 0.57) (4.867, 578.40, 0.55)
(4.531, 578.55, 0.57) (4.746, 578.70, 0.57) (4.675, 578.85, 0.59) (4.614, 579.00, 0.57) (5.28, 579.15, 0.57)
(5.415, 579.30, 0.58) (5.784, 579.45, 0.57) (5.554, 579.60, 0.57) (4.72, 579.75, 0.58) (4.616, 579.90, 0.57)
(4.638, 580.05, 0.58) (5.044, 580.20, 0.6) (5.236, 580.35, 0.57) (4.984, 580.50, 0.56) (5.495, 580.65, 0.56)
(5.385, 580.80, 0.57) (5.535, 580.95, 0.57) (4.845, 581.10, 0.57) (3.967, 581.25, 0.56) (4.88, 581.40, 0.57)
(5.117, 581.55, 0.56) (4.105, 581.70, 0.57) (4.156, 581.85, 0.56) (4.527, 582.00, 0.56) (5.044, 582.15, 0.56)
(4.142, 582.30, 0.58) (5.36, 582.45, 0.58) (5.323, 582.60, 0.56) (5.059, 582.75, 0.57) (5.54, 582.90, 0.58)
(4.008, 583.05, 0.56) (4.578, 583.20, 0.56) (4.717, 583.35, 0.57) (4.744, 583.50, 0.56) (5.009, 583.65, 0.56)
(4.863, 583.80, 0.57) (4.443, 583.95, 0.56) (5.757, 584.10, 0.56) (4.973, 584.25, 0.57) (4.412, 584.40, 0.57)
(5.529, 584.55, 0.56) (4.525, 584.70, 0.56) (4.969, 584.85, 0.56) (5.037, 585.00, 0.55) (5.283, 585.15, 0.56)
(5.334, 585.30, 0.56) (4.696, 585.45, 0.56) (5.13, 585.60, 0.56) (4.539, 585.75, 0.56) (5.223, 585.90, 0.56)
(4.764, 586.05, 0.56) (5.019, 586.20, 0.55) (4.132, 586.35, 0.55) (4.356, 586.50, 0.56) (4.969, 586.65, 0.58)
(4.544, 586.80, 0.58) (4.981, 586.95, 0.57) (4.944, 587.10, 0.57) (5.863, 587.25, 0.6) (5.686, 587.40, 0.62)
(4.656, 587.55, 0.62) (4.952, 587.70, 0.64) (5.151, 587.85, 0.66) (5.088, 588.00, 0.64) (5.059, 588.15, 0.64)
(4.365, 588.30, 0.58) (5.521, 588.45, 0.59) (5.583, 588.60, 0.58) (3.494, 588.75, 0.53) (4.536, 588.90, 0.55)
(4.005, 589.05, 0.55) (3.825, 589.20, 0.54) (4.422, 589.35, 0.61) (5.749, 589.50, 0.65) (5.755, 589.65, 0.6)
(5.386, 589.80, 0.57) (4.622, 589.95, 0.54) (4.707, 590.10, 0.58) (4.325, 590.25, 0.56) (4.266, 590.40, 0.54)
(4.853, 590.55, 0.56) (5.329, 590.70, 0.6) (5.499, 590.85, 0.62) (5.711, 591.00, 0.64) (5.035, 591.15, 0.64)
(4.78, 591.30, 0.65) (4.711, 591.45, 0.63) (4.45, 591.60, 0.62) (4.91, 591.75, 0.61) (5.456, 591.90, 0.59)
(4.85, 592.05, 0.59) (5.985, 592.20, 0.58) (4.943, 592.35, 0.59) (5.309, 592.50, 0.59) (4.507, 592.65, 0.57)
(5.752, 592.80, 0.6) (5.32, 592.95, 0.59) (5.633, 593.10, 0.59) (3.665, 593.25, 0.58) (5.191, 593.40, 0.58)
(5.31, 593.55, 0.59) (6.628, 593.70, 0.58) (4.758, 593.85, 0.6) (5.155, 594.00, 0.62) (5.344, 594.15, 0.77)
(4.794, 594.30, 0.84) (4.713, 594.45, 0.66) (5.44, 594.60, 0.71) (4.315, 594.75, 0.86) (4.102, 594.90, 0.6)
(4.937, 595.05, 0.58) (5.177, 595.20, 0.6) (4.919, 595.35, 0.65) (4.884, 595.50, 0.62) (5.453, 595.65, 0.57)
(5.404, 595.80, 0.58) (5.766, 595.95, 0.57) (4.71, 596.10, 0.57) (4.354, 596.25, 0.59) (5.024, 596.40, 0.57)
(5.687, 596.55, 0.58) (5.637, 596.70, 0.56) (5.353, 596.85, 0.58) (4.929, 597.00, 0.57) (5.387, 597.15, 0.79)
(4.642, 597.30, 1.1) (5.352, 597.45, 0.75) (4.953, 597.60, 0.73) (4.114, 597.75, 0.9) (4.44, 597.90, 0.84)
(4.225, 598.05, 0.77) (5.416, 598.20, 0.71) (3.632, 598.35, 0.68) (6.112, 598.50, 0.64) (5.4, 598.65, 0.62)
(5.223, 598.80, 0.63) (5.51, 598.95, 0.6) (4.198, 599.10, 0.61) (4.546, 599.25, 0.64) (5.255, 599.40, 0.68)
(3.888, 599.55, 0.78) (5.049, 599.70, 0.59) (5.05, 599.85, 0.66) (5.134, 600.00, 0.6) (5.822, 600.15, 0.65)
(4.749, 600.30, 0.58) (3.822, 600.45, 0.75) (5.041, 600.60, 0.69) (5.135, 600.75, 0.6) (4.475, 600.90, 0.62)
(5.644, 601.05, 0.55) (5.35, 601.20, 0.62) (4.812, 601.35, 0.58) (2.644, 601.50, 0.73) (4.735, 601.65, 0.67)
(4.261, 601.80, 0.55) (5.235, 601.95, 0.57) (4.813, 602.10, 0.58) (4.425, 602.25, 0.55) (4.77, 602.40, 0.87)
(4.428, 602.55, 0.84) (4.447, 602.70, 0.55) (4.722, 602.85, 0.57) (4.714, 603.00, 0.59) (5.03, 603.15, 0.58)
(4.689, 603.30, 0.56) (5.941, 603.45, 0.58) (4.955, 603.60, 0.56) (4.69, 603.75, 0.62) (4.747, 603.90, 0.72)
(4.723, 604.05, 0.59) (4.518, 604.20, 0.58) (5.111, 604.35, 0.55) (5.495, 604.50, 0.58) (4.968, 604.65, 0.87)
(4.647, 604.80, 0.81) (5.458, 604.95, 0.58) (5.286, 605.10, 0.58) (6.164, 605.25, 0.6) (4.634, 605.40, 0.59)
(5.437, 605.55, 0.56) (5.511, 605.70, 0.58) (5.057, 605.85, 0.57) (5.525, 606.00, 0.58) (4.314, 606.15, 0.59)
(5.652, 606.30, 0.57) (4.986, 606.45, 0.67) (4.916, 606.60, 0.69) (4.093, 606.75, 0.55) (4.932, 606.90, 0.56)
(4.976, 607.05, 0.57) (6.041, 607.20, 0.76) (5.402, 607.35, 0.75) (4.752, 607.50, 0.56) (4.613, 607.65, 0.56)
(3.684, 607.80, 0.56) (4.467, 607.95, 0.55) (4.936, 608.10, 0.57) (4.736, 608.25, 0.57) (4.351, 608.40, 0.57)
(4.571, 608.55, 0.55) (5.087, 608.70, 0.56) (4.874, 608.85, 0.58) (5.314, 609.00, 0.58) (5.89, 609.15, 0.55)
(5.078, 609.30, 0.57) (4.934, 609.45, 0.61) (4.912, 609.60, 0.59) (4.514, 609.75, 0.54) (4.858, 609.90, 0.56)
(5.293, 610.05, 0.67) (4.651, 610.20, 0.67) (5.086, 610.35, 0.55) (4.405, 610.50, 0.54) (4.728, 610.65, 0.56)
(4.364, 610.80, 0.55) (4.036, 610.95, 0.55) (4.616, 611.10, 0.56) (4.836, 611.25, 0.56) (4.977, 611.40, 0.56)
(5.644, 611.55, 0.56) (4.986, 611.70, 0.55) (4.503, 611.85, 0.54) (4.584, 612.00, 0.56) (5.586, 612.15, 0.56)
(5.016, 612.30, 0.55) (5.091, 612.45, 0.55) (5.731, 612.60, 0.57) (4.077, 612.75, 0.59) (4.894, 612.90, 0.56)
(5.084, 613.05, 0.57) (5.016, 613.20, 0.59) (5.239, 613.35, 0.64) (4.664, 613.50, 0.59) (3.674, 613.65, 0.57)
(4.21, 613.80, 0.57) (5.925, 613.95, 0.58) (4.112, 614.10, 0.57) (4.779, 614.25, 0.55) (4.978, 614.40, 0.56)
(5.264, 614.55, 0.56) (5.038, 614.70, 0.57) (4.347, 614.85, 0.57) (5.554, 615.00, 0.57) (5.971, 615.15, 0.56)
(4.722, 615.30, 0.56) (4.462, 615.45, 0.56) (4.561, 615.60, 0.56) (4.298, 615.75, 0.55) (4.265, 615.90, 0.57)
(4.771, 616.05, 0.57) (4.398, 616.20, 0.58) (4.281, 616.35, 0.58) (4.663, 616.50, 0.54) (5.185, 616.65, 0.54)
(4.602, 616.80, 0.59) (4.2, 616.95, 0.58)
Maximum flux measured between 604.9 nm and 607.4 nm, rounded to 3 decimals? 6.164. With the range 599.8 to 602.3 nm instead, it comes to 5.822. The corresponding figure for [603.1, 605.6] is 6.164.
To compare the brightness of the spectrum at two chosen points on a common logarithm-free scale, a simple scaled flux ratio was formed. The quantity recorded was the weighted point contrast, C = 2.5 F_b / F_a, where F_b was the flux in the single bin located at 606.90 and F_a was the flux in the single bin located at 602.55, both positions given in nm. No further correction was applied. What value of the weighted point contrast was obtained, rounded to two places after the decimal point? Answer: 2.78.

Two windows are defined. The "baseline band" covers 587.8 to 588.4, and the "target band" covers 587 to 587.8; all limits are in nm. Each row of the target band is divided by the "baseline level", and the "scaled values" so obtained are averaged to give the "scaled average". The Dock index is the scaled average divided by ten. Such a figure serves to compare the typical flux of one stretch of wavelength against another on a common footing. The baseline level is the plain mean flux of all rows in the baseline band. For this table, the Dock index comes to 0.106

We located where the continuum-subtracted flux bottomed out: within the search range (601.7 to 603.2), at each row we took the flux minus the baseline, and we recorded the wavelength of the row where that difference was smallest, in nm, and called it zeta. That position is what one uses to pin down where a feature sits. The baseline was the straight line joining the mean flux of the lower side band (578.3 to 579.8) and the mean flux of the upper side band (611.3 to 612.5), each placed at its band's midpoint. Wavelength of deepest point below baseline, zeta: 601.80 nm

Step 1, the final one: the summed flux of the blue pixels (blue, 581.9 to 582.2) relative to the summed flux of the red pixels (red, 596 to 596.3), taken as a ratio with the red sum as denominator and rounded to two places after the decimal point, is 1.06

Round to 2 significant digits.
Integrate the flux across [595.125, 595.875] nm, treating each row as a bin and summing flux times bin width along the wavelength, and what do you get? 3.9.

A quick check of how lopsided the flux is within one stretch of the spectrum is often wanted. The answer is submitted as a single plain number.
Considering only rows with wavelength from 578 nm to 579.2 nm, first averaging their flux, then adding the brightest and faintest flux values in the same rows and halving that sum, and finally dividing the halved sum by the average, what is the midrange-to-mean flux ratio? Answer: 1.03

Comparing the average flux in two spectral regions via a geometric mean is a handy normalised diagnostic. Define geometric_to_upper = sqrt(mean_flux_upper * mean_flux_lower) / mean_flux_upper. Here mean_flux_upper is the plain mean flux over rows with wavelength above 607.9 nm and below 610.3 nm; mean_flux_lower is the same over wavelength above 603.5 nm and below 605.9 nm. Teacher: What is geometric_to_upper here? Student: 1.019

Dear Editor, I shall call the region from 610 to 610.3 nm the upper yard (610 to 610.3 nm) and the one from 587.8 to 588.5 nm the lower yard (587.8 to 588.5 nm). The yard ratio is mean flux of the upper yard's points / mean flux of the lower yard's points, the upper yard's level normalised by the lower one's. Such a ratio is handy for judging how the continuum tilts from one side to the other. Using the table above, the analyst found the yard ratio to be 0.99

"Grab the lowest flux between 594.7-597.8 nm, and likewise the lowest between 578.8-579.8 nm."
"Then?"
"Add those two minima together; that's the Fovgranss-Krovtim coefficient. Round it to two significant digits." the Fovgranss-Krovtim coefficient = 8.7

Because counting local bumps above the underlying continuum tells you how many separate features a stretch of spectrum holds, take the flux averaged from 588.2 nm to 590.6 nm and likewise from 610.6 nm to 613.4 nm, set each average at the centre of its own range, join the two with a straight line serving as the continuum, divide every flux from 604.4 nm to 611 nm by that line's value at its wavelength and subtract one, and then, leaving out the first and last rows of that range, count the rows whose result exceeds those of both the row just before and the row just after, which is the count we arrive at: 12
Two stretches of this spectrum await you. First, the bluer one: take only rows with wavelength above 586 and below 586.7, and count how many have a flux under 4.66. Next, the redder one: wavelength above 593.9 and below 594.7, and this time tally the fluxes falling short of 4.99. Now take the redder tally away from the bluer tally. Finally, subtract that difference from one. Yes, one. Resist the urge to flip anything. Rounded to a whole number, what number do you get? 1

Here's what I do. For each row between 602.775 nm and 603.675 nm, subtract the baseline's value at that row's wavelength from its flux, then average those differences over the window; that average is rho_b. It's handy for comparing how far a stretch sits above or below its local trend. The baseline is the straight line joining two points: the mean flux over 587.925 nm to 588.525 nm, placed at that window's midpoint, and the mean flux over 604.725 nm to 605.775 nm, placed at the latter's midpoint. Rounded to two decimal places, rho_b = -0.26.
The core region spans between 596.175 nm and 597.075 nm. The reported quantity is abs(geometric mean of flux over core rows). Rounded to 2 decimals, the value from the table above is 5.14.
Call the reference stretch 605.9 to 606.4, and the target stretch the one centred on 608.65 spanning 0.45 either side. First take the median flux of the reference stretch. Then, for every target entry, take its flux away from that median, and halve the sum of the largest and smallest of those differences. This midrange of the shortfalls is 0.69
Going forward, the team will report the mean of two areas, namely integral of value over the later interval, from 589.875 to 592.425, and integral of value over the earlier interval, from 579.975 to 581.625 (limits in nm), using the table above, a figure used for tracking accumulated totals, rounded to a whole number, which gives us 10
